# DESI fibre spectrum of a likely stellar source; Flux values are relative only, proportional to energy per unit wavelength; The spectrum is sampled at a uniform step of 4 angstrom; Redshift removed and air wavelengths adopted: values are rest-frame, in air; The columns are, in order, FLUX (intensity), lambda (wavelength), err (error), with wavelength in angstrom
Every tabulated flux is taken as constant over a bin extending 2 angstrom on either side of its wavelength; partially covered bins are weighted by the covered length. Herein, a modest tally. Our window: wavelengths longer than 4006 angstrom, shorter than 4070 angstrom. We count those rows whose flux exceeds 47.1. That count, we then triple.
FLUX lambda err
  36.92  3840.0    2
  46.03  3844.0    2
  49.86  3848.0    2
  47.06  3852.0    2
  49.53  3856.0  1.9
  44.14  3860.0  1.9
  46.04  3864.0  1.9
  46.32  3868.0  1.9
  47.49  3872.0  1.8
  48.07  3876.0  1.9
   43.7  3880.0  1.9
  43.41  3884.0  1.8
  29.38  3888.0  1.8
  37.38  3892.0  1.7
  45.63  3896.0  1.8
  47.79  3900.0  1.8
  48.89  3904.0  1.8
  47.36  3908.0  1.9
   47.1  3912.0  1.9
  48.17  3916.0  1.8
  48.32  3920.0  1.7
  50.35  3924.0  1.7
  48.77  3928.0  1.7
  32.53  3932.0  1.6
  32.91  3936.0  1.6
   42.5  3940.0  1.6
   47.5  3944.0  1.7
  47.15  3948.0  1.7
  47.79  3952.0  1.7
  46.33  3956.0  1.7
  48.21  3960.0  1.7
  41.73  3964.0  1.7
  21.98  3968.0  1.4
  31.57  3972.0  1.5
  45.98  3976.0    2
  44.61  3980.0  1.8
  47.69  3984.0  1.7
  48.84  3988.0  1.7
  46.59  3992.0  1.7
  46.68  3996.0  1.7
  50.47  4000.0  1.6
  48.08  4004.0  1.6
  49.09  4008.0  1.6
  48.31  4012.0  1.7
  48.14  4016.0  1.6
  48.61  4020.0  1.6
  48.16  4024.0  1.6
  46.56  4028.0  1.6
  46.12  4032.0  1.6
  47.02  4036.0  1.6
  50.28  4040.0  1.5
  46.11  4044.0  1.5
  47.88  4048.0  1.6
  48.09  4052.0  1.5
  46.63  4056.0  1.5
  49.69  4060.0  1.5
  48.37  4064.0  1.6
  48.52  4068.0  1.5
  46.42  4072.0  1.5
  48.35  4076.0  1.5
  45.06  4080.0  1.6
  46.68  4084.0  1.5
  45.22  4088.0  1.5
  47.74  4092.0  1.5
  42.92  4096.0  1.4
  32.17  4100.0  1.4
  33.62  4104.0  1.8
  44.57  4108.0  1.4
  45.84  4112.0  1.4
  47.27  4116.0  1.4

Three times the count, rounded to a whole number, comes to 33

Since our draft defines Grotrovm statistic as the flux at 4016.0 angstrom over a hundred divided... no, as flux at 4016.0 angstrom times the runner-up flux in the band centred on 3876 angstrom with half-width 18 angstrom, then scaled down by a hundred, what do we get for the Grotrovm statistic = 22.9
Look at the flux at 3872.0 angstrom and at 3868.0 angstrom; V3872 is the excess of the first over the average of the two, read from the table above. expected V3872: 0.6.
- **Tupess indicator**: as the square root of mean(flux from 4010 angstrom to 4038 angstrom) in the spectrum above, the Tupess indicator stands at 6.9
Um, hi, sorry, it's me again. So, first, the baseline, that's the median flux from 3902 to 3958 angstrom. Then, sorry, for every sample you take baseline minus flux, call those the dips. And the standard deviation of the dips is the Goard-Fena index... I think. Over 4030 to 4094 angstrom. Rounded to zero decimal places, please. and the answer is 1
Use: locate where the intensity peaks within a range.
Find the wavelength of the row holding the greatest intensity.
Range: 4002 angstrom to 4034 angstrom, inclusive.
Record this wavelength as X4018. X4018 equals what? 4008.0 angstrom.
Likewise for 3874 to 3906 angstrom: 3904.0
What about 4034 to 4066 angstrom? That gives 4040.0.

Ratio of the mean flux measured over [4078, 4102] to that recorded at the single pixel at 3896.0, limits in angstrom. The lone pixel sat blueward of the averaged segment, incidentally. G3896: 0.95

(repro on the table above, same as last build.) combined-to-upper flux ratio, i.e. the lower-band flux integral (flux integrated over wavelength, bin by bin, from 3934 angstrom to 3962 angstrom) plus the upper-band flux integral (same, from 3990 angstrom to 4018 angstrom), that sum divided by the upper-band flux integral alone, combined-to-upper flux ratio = 1.93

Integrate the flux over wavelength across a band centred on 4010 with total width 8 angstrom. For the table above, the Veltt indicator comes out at 390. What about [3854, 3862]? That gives 375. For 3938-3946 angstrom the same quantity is 360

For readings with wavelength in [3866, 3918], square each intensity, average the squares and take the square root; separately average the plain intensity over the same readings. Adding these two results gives 90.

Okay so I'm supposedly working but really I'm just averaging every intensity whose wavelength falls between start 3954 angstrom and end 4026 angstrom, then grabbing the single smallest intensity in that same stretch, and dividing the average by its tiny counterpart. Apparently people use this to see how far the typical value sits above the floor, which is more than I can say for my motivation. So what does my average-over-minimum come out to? 2.05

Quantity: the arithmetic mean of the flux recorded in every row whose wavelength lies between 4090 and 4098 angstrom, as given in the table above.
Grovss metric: 45.3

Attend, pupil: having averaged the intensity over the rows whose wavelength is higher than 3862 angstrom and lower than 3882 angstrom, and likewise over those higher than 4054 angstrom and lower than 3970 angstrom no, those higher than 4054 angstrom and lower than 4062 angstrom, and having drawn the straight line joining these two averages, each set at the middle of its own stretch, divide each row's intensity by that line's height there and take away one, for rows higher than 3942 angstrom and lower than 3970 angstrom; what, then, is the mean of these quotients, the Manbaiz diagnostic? -0.089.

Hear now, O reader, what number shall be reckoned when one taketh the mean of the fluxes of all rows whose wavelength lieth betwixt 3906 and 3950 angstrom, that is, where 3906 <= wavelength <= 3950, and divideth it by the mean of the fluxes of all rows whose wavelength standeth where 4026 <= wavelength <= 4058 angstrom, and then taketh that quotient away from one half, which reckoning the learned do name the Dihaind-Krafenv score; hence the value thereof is -0.45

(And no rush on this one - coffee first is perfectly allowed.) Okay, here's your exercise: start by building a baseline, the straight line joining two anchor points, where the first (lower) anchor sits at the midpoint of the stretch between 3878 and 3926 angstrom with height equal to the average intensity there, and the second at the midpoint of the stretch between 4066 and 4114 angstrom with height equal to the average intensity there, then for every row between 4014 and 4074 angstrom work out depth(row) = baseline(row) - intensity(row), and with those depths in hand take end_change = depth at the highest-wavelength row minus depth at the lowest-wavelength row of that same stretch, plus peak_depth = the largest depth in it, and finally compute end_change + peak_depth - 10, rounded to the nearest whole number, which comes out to -10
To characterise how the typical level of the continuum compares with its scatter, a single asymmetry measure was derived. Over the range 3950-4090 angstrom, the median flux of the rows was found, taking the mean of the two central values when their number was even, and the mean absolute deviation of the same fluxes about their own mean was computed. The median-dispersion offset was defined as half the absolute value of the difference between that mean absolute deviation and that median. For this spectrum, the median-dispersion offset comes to 22.5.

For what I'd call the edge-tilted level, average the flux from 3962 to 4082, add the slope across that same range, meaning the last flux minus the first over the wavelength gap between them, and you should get 46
